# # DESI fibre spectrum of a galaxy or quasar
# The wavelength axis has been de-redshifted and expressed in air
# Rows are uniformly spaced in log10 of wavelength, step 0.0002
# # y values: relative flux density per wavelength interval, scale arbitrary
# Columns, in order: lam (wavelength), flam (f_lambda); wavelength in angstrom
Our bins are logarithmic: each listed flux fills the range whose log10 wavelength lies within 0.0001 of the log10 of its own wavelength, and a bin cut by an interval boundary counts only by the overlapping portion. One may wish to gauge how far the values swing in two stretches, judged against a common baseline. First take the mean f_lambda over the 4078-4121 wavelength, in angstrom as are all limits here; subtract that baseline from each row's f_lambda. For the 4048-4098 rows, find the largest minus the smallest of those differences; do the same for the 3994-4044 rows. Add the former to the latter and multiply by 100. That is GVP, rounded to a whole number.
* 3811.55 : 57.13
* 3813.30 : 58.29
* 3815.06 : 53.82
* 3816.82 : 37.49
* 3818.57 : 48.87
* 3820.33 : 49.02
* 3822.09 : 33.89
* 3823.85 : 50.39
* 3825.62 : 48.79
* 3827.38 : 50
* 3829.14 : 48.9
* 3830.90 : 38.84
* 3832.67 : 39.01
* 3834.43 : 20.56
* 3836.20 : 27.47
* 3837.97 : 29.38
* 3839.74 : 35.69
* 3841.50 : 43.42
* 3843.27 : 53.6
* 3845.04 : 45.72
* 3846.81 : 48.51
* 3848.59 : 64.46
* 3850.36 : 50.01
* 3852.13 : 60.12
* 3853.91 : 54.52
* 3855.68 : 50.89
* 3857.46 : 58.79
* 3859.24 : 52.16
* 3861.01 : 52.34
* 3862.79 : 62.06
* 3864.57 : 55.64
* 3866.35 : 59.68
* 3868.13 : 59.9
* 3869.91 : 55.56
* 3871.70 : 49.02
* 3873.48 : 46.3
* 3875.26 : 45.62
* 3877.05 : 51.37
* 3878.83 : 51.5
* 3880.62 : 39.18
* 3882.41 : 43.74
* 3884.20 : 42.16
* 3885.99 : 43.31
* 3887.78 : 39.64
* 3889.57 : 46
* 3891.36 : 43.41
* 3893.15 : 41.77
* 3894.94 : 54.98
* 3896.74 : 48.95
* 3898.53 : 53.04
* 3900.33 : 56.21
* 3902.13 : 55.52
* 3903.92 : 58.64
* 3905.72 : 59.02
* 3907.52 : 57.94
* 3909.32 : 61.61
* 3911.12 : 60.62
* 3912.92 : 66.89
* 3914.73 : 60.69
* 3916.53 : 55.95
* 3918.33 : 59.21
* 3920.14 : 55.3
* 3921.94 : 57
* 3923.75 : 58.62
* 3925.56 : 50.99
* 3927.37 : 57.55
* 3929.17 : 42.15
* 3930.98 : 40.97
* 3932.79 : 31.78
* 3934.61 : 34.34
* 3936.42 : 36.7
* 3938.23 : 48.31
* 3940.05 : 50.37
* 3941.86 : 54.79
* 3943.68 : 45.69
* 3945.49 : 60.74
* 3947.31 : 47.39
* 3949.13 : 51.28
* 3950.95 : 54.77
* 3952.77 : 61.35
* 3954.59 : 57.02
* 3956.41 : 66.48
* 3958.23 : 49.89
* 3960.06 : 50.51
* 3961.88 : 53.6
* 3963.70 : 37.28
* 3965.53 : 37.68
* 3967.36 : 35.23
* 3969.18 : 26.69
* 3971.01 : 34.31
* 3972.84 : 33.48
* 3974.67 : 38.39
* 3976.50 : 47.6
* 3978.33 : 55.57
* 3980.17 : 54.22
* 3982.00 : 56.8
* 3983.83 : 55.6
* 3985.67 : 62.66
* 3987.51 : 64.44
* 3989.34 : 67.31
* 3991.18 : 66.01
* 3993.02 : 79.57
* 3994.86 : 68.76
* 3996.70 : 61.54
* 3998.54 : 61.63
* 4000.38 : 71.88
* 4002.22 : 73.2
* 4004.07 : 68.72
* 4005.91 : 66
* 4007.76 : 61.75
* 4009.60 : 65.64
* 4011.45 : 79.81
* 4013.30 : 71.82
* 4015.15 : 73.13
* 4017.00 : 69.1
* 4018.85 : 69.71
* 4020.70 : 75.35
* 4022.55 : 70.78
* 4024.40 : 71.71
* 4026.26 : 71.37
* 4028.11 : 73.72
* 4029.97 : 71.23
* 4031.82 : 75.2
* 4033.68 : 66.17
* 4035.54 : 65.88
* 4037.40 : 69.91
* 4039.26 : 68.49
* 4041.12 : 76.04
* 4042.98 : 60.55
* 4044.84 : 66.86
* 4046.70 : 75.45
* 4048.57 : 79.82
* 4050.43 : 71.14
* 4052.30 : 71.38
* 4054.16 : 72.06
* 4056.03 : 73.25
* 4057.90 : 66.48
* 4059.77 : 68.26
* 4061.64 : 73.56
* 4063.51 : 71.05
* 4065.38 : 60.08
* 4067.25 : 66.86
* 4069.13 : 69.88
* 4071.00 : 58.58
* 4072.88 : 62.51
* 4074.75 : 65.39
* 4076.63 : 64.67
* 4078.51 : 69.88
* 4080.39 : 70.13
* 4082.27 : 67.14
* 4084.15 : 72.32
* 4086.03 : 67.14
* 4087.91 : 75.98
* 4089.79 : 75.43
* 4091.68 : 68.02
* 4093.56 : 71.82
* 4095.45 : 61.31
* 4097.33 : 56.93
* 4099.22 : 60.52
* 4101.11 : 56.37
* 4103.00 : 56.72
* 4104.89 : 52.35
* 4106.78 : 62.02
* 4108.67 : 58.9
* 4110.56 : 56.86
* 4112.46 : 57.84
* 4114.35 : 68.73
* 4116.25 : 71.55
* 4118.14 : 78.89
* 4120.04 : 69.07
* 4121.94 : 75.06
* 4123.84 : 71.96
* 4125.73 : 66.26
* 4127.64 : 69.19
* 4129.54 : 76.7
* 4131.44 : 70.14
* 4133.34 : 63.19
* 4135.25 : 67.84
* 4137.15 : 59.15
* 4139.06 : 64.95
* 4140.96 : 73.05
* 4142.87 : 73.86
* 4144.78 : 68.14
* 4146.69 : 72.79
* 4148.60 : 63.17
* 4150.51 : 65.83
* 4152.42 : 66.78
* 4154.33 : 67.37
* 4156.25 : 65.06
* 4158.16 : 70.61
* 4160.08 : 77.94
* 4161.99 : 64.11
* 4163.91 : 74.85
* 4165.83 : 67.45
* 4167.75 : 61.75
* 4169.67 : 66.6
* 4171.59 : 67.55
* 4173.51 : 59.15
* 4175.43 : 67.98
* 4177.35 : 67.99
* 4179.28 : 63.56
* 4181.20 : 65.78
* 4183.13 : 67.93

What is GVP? 4215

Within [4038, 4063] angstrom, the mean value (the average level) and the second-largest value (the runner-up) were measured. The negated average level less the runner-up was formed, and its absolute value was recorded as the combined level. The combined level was 147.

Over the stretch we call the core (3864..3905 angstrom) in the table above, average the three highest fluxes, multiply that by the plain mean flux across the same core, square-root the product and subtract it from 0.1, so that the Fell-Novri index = -54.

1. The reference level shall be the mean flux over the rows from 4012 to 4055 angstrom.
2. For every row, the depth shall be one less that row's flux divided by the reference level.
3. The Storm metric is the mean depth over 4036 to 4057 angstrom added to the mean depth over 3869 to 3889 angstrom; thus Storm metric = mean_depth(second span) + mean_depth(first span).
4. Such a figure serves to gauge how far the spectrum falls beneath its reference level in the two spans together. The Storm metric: 0.35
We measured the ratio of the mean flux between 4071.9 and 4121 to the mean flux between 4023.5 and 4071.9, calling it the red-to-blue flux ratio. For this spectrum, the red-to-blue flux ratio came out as 0.94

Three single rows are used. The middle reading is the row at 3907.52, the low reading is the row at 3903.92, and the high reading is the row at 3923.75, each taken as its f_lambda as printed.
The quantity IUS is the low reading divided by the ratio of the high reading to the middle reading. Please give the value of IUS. 58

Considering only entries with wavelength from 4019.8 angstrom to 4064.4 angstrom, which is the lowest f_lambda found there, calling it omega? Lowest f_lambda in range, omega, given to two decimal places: 60.55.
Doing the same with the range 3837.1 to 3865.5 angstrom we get 29.38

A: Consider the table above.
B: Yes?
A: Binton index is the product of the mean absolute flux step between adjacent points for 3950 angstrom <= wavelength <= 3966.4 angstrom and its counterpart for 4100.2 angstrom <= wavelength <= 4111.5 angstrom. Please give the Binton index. 28.0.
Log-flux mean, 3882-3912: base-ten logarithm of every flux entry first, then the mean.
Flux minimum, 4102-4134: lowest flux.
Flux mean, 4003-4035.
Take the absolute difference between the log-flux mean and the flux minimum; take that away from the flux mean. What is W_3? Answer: 20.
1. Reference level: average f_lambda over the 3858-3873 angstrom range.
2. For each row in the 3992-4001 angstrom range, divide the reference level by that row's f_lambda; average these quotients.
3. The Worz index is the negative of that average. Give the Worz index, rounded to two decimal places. -0.82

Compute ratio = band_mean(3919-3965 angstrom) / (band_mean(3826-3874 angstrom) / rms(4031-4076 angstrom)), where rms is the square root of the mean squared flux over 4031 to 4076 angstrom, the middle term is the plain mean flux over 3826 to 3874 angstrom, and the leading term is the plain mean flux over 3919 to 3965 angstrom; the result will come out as 71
